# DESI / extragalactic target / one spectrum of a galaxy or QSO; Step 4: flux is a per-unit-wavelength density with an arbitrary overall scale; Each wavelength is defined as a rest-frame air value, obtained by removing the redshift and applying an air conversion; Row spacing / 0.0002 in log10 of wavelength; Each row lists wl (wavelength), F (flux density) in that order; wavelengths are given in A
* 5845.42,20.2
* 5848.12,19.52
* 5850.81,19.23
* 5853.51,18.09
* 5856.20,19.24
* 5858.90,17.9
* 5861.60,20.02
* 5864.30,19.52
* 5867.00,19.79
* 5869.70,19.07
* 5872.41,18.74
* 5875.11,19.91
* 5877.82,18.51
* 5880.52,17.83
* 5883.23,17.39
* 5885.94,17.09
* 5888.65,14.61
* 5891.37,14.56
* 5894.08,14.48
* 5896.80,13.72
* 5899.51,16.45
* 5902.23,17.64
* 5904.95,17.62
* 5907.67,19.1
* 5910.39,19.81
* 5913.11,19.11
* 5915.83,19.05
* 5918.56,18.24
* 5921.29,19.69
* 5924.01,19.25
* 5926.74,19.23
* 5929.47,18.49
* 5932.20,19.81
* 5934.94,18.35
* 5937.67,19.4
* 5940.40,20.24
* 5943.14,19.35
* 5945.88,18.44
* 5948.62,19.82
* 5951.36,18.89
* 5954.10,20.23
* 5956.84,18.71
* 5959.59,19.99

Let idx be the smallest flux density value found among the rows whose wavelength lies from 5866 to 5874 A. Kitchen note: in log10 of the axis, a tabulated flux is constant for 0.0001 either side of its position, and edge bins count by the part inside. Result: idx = 18.74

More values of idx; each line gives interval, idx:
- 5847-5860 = 17.9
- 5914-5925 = 18.24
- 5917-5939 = 18.24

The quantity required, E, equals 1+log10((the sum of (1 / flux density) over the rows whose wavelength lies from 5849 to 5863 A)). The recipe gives 0.423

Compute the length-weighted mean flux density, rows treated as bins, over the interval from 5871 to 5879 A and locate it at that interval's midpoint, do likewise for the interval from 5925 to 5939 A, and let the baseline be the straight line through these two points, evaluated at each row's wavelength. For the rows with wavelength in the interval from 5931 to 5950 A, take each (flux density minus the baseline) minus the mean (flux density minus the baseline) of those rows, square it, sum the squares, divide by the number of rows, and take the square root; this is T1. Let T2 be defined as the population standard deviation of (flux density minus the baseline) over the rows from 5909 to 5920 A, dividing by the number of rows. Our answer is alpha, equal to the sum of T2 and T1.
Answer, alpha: 1.2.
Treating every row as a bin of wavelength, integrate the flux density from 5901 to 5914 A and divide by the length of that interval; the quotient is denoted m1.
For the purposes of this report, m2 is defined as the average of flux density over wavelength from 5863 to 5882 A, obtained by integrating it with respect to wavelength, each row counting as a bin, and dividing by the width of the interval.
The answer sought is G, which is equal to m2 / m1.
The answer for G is 1.021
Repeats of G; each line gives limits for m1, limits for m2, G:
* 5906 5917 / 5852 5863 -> 0.978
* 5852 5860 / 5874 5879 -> 1.040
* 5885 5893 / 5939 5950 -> 1.272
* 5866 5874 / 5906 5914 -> 1.005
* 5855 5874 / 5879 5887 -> 0.911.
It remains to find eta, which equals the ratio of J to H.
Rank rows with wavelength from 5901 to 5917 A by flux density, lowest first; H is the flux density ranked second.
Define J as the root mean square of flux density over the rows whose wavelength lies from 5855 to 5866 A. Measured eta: 1.09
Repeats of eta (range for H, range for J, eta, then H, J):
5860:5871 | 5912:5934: 0.98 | 19.52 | 19.12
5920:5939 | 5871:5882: 1.01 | 18.49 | 18.76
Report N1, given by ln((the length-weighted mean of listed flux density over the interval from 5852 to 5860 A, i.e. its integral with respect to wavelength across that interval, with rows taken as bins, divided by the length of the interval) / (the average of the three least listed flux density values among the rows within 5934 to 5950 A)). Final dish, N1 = -0.01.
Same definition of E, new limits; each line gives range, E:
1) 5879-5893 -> 0.490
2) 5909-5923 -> 0.416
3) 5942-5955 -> 0.413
